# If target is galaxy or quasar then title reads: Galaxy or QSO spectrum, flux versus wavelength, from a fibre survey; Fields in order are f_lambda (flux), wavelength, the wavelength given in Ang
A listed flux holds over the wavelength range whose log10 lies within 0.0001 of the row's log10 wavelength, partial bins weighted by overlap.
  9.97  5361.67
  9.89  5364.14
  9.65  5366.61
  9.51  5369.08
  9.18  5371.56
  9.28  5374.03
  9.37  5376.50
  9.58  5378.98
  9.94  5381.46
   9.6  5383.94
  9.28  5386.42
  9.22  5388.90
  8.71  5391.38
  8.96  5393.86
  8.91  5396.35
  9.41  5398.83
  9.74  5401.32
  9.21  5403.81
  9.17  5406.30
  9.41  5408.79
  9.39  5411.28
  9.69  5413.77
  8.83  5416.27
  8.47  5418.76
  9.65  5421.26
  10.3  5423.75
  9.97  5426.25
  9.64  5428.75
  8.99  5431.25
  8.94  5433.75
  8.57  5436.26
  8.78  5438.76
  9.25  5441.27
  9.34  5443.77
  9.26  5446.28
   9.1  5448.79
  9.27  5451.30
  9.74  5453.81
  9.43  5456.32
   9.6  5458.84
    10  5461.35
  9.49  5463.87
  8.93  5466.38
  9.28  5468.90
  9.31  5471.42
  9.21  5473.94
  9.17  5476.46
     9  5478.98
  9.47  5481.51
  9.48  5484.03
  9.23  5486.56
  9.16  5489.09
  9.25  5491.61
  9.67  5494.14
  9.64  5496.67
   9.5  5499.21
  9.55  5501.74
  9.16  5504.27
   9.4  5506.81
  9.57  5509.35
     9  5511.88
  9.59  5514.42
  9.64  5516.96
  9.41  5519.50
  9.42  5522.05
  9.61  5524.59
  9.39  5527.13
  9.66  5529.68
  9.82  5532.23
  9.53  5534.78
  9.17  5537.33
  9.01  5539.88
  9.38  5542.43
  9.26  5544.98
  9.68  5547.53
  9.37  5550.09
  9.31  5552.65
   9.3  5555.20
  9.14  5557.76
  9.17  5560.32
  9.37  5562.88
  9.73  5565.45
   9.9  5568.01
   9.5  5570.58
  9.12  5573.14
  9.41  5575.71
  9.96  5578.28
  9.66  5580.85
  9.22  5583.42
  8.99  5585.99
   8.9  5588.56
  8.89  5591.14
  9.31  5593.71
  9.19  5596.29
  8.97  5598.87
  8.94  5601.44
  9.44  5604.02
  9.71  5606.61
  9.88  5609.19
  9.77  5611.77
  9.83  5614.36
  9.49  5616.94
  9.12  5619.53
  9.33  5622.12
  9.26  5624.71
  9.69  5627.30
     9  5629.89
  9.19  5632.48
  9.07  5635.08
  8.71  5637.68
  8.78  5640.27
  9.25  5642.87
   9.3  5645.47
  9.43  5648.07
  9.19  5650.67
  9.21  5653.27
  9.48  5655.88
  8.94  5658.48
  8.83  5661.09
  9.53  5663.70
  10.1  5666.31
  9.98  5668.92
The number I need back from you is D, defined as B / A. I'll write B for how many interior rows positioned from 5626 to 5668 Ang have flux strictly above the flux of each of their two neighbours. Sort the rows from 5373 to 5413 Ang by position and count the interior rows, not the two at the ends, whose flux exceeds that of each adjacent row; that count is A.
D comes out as 0.75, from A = 4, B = 3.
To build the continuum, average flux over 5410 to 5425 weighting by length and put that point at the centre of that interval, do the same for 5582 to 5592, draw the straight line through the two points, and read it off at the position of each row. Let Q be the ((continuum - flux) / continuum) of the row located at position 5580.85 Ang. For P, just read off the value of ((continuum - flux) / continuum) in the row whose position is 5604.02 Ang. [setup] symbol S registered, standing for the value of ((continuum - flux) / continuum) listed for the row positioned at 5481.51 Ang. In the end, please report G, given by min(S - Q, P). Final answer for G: -0.05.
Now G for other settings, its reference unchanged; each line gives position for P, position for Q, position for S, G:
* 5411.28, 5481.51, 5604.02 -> -0.03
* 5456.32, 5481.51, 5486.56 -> -0.01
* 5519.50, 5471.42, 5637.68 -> -0.03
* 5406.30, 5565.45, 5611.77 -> -0.02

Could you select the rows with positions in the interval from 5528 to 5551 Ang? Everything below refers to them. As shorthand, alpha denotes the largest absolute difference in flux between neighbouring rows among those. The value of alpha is 0.42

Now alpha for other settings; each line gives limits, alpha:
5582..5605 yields 0.50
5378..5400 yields 0.51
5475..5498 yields 0.47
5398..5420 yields 0.86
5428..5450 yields 0.65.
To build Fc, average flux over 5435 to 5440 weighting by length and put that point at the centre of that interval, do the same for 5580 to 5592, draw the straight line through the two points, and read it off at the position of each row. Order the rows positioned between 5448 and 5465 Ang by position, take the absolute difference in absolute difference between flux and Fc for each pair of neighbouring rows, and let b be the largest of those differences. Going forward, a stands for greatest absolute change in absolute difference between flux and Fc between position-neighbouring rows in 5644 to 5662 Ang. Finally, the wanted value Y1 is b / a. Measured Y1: 2.0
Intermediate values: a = 0.255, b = 0.52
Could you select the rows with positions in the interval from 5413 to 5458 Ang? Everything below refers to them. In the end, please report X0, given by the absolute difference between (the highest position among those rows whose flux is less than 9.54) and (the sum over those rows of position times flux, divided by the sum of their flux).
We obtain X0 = 21.3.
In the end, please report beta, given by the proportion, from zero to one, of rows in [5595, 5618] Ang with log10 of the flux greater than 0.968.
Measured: 0.67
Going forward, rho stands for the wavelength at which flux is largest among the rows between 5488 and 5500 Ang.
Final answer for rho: 5494.14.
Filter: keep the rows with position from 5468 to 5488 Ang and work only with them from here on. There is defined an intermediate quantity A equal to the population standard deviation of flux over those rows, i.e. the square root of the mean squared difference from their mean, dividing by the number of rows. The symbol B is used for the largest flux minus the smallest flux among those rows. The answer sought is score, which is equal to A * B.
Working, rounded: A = 0.15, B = 0.5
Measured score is 0.07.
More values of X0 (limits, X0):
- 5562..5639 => 37.7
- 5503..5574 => 34.5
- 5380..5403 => 7.5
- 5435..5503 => 30.0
